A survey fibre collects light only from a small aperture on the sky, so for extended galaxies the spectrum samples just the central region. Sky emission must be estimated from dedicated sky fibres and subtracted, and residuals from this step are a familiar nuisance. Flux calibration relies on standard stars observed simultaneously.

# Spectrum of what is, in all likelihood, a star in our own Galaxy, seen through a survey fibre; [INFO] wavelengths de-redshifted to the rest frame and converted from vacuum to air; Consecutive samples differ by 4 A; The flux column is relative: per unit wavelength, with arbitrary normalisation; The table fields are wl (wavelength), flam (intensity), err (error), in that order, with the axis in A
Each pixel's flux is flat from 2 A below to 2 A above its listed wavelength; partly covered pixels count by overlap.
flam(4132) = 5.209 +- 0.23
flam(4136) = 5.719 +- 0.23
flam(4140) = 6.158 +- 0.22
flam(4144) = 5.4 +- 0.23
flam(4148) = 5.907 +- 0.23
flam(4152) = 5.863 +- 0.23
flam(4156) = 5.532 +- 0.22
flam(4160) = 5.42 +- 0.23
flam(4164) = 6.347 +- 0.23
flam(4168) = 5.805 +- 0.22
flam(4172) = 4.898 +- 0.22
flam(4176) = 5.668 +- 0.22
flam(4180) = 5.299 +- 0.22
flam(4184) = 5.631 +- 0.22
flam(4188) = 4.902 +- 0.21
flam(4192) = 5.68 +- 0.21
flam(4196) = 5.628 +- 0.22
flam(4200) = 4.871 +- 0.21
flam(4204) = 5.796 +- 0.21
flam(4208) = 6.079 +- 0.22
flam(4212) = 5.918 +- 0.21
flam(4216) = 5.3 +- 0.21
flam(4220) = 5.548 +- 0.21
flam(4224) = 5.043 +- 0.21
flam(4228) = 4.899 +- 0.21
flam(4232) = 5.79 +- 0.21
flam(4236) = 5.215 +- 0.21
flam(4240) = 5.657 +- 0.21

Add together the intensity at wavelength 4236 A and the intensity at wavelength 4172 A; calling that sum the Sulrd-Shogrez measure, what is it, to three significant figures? 10.1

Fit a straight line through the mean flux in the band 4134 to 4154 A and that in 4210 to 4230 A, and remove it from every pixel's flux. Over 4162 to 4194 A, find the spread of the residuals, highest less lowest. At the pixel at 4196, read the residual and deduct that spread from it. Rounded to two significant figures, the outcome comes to -1.3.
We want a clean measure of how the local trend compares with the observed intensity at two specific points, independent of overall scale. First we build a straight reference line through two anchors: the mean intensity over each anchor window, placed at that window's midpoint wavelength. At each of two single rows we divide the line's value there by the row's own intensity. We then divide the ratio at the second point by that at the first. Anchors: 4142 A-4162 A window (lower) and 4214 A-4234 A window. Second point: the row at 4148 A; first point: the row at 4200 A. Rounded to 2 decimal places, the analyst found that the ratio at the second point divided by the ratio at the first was 0.86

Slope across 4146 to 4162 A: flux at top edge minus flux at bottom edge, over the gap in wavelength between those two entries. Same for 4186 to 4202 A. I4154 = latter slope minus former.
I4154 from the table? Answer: 0.04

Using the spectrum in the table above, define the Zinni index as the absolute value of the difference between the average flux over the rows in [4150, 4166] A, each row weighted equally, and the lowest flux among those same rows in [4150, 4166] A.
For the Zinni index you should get 0.37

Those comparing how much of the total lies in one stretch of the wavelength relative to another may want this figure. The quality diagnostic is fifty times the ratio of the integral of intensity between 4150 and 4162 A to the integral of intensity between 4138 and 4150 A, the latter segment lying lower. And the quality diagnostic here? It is 48.1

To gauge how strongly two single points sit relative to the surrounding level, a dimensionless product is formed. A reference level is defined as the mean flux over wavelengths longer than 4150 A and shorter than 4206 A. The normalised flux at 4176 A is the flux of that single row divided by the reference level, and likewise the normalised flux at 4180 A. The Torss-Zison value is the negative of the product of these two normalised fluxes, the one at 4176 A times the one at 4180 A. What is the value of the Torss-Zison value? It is -0.98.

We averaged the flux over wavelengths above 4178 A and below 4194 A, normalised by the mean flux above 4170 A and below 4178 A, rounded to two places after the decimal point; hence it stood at 1.02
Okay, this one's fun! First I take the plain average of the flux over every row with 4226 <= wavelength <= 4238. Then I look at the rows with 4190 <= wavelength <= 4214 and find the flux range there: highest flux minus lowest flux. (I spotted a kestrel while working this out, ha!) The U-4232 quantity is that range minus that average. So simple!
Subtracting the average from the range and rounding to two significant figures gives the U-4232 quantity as -4.1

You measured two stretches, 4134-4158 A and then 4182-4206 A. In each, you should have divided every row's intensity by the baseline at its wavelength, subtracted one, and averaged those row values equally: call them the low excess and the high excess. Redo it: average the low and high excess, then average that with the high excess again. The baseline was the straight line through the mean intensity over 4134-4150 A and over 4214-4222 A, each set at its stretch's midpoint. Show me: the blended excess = -0.017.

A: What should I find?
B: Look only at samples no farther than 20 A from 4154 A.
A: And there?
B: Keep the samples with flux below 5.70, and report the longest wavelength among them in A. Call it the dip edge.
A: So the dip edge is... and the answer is 4172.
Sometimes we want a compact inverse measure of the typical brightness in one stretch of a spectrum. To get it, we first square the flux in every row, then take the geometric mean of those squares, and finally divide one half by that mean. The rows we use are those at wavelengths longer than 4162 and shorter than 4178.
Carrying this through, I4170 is 0.0156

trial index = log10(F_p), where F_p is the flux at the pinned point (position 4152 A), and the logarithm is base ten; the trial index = 0.768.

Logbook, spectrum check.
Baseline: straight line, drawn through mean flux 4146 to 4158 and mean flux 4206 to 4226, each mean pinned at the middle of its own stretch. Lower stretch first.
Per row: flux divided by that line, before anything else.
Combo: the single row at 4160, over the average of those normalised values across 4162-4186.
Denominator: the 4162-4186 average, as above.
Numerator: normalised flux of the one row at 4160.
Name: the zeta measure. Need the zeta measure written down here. 0.96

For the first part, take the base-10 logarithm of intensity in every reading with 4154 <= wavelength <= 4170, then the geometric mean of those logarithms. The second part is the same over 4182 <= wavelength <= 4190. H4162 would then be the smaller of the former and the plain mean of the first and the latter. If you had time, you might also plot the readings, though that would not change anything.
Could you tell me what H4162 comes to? 0.740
